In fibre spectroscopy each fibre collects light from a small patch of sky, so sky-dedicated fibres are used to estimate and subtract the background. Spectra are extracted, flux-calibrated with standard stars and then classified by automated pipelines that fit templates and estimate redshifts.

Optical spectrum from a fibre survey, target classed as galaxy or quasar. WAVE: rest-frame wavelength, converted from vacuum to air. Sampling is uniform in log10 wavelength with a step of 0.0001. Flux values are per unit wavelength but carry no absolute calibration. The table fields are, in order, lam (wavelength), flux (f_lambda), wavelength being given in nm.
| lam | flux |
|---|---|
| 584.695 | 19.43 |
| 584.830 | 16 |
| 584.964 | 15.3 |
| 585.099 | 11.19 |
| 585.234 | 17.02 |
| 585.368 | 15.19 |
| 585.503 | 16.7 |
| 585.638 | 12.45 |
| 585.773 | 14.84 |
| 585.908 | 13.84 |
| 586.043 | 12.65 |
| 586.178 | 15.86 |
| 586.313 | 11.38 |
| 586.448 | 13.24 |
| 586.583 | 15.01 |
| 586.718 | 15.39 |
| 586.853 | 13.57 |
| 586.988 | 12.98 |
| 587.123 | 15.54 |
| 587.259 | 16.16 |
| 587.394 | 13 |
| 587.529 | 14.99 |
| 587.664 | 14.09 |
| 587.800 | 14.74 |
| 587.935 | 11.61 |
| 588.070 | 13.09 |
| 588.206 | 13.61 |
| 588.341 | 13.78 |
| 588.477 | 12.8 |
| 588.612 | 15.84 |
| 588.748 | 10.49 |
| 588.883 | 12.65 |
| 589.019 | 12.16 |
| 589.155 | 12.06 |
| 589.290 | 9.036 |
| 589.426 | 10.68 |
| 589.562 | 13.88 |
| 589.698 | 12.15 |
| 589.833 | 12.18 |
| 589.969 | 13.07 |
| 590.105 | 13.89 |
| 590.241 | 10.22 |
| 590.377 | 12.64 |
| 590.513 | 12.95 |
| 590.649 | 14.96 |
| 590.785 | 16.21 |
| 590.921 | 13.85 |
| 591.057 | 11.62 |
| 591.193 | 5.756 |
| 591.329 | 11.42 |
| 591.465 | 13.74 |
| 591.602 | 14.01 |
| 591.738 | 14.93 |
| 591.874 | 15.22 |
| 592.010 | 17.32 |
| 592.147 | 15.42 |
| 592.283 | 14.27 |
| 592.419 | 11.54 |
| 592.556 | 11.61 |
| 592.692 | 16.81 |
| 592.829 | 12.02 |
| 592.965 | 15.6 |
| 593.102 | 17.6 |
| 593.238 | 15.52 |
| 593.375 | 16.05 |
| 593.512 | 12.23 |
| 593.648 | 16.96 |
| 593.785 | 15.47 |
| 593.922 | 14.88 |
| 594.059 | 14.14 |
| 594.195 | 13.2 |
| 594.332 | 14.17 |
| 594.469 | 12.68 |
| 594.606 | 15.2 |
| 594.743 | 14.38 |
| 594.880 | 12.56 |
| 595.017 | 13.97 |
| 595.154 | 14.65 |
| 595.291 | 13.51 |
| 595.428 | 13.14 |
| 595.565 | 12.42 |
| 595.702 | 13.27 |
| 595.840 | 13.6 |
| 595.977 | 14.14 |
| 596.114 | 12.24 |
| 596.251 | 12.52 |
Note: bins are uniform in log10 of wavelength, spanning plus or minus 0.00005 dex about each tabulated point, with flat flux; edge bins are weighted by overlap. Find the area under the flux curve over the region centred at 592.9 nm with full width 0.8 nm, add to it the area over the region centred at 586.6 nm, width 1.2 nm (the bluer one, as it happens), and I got 29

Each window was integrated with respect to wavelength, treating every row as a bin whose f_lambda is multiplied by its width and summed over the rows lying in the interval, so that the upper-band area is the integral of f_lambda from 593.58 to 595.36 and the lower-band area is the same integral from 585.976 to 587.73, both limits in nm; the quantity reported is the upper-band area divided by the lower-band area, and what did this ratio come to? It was 1.02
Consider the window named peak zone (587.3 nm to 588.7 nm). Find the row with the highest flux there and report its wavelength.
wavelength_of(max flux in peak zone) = 588.612 nm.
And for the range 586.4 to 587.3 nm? 587.259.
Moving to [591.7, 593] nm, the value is 592.010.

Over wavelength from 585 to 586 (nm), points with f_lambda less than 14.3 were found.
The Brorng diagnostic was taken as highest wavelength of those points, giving 585.908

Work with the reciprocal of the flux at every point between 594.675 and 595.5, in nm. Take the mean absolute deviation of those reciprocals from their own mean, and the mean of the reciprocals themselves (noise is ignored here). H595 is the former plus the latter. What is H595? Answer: 0.077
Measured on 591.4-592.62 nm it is 0.078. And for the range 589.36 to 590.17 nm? 0.086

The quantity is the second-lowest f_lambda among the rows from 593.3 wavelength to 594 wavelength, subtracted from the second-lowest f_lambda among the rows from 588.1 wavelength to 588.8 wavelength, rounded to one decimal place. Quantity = -2.1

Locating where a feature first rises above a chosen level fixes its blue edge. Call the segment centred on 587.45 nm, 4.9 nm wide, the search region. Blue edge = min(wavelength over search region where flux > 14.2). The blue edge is 585.234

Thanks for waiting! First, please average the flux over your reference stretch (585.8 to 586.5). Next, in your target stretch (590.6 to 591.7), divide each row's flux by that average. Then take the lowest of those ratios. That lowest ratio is 0.43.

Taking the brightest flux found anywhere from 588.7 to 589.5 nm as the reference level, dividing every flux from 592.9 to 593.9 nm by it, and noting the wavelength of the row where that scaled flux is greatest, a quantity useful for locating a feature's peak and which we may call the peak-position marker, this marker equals 593.102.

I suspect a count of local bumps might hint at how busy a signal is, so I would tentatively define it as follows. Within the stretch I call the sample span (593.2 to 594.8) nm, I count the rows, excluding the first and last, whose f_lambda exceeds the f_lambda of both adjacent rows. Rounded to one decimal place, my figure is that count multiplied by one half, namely 2.0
